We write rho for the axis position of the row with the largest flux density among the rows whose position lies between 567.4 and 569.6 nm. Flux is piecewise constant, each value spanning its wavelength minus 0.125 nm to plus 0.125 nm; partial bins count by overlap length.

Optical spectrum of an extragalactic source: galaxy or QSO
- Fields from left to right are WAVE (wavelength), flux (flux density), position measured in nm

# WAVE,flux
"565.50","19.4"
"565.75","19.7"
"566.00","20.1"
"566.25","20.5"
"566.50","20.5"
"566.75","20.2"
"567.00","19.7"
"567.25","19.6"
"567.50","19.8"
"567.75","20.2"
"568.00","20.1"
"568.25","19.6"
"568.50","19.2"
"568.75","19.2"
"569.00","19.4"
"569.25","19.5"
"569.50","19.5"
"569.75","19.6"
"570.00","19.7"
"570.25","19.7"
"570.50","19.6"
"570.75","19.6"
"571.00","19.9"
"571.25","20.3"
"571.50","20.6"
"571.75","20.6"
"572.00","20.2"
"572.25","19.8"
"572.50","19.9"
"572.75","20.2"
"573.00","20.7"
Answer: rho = 567.75 nm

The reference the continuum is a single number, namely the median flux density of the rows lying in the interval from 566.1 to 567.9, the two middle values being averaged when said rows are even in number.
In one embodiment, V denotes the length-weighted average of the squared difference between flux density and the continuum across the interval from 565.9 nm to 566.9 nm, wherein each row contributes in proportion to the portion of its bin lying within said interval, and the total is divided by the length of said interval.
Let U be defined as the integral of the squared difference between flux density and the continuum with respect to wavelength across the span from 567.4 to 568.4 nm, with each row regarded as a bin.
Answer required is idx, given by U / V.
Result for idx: 2.9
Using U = 0.15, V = 0.05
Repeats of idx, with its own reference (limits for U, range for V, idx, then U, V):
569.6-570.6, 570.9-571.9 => 3.0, 0.31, 0.10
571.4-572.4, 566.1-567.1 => 1.2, 0.12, 0.10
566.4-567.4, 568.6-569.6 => 0.3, 0.18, 0.67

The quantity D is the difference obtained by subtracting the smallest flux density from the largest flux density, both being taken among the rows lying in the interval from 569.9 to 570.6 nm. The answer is 0.1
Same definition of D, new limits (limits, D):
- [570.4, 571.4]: 0.7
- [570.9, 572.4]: 0.8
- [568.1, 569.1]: 0.4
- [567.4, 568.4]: 0.6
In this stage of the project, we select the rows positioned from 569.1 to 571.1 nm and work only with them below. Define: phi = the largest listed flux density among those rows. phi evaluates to 19.9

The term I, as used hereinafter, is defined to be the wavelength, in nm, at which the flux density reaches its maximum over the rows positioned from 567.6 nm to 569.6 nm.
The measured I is 567.75 nm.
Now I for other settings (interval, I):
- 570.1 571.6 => 571.50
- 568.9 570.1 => 570.00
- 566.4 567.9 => 566.50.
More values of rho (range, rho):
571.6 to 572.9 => 571.75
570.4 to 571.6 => 571.50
